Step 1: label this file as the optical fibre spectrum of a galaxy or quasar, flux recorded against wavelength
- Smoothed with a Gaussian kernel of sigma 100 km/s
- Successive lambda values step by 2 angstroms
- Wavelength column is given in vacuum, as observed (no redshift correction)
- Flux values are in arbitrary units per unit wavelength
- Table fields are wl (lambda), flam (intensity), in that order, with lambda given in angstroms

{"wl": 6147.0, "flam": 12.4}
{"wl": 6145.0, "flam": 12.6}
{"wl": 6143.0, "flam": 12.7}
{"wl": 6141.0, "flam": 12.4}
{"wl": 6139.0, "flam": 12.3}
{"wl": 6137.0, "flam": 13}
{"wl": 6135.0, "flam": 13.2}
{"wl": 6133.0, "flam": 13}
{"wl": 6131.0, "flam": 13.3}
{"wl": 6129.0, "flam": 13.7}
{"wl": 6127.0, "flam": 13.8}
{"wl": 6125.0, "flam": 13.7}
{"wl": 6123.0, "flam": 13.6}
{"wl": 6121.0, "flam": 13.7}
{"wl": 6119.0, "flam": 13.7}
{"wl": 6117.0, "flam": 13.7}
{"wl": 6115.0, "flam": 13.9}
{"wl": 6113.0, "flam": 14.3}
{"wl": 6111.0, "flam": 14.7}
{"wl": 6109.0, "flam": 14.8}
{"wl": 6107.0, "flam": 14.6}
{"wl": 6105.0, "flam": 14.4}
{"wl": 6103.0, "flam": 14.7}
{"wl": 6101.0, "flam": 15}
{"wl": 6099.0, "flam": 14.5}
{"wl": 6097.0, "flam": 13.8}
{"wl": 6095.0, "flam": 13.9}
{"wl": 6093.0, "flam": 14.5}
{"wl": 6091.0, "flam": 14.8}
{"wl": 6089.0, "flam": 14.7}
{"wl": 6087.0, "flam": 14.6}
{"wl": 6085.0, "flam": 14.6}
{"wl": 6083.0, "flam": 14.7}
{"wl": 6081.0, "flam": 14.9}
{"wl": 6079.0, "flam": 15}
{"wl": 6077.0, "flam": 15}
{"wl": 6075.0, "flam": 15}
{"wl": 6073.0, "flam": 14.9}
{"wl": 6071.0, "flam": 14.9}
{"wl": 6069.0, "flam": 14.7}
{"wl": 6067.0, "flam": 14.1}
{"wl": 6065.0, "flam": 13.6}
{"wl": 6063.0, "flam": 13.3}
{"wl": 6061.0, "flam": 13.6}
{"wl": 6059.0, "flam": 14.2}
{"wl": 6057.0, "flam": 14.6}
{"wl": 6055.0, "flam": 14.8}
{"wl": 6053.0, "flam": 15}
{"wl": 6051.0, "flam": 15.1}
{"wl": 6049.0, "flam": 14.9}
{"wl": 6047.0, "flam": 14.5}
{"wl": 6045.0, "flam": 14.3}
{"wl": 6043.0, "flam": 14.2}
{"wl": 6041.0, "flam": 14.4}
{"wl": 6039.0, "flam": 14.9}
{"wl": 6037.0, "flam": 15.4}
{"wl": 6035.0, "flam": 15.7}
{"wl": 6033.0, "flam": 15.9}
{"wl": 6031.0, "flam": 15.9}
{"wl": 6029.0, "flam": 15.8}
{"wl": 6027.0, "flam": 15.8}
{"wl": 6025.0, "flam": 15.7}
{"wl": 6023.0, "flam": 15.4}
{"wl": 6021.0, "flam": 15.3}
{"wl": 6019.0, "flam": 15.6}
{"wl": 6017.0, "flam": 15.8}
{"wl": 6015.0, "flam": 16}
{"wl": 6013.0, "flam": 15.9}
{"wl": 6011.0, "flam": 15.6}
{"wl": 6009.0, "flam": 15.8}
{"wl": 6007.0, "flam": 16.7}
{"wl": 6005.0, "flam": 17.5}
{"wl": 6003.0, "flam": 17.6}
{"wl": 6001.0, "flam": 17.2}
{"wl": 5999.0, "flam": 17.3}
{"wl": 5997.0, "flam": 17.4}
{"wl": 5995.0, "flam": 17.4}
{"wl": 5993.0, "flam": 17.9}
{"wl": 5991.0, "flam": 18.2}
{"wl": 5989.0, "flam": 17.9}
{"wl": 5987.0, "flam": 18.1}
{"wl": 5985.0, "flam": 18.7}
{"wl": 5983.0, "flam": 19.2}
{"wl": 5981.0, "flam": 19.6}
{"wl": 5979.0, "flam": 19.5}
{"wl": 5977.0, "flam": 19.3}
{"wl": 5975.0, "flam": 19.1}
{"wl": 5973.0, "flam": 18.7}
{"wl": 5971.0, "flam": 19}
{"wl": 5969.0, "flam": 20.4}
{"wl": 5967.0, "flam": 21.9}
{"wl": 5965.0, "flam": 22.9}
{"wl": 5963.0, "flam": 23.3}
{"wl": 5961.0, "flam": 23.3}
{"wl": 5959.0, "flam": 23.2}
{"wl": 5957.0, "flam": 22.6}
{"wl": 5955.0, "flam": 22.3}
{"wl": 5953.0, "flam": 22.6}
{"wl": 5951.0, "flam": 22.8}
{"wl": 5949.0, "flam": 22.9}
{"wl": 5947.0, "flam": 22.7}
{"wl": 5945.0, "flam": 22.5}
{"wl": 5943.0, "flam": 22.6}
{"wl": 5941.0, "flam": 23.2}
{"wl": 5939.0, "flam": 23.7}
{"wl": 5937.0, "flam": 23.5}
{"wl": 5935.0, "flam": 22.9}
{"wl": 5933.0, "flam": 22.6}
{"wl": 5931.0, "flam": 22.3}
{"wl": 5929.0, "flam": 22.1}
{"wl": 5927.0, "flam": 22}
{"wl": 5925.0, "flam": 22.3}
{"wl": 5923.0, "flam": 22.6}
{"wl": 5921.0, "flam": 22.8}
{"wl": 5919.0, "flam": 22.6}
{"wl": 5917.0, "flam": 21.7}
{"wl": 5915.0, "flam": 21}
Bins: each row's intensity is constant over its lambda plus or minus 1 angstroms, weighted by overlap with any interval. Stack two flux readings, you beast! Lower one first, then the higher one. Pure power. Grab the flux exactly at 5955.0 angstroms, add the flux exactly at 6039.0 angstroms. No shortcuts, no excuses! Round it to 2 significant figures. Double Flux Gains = 37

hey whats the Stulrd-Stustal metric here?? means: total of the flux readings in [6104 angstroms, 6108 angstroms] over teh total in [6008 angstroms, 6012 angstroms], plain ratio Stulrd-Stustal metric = 0.92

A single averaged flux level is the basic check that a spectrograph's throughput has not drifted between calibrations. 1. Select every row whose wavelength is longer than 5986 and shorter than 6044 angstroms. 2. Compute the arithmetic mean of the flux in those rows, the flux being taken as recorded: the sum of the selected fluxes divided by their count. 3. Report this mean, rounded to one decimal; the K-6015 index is 16.3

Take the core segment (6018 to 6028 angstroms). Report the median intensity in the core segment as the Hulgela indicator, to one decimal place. 15.6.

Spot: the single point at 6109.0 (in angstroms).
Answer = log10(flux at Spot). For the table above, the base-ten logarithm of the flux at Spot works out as 1.17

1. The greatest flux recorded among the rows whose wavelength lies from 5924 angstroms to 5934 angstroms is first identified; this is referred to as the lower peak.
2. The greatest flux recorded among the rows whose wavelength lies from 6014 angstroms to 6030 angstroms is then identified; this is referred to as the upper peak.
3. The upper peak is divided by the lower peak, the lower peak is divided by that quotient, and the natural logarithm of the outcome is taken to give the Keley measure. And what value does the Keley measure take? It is 3.5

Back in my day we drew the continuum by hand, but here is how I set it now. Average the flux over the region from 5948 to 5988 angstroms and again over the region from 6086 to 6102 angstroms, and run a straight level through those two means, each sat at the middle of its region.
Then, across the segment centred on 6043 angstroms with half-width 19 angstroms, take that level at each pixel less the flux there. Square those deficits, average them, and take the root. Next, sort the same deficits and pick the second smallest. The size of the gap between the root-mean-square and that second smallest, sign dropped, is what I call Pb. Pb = 0.57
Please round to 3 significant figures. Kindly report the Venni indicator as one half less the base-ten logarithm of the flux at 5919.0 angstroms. -0.854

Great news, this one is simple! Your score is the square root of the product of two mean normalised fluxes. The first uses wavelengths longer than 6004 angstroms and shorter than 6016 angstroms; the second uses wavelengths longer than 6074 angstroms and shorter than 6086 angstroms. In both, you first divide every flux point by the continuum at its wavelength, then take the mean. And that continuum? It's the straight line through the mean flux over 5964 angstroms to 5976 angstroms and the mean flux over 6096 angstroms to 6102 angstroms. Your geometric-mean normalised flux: 0.924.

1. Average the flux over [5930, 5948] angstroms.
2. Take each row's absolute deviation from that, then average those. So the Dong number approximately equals 0.39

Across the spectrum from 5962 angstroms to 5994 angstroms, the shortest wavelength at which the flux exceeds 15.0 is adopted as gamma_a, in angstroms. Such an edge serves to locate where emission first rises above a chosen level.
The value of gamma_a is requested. 5963.0 angstroms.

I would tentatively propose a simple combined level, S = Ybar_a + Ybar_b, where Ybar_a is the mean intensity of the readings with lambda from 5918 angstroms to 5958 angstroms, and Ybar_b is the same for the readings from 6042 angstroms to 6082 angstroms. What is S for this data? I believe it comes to 37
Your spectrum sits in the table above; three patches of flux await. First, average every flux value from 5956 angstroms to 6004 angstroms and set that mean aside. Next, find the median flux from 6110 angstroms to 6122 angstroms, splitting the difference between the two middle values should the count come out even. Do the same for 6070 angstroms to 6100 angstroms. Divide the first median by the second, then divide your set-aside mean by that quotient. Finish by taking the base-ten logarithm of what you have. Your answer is 1.319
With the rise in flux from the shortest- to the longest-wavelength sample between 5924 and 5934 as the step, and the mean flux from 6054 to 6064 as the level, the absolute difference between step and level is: 13.8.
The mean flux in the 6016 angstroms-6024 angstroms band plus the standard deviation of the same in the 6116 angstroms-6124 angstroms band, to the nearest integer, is 16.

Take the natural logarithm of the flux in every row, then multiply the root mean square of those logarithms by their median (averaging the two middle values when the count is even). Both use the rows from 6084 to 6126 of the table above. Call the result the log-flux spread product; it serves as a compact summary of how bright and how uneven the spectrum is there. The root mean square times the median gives 7.1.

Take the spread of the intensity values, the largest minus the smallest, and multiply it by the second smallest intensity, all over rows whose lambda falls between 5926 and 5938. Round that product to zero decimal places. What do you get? 33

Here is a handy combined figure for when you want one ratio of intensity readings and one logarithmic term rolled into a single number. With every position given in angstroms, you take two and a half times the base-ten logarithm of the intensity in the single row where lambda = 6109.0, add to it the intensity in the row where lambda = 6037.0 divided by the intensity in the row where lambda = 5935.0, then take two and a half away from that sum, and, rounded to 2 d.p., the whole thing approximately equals 1.10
